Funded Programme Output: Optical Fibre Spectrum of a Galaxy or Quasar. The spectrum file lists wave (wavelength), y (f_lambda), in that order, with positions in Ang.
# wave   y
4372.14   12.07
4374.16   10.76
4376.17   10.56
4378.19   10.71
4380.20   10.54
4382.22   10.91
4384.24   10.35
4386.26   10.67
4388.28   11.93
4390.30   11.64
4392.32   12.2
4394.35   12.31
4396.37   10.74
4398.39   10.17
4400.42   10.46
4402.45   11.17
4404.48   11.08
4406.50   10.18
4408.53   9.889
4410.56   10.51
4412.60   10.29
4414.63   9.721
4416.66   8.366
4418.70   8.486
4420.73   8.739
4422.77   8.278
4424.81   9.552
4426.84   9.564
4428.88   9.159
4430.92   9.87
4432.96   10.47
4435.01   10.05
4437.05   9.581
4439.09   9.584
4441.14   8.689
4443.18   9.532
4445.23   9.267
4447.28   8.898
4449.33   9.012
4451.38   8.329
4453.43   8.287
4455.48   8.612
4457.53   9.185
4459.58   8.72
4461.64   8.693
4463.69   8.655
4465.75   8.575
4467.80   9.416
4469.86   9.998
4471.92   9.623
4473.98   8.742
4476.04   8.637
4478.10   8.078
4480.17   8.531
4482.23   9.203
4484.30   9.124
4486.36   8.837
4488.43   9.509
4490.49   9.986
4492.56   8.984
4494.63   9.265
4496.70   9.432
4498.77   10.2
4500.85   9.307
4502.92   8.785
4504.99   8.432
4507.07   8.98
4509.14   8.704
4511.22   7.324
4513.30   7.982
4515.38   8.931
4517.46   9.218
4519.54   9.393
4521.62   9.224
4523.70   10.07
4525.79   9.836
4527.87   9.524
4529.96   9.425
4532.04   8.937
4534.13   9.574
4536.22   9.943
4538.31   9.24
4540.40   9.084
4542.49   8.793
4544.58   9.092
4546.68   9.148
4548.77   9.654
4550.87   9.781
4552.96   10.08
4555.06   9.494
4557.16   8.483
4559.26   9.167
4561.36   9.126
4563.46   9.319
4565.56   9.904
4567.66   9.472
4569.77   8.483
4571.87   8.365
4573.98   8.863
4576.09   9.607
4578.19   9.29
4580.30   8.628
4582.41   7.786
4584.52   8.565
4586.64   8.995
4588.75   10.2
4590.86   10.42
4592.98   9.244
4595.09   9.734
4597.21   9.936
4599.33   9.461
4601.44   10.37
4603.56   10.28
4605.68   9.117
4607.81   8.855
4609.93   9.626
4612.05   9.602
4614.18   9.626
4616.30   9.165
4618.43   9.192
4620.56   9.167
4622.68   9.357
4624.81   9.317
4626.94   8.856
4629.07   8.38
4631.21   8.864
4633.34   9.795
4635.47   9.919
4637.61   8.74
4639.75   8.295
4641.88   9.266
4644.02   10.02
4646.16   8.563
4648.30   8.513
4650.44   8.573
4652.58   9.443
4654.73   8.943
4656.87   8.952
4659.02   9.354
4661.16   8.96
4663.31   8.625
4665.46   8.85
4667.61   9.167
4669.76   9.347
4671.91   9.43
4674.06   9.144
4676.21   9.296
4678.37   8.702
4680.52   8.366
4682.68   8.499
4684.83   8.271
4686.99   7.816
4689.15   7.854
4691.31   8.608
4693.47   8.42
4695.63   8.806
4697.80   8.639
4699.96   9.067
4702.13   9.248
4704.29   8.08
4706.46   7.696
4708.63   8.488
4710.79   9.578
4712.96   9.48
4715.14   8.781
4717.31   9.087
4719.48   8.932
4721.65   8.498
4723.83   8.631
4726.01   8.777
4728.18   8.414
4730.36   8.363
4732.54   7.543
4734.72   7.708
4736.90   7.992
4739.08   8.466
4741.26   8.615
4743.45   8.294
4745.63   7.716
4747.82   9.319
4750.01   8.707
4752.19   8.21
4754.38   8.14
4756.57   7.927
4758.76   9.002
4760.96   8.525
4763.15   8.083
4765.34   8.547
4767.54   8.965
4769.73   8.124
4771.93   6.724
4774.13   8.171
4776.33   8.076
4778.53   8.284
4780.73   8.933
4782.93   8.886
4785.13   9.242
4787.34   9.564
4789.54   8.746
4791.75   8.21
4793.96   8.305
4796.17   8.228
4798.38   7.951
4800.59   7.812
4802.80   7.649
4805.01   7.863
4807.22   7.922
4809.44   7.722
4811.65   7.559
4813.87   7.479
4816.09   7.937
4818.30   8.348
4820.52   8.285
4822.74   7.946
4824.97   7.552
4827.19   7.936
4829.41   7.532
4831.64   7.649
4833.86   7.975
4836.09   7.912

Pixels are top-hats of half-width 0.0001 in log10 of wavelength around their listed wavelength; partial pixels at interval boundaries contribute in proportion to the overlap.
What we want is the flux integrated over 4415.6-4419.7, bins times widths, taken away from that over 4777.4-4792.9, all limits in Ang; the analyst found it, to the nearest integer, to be 102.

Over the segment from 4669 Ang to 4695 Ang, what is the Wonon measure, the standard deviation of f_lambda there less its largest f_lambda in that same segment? -8.9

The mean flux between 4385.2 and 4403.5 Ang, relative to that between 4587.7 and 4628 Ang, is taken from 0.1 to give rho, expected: -1.08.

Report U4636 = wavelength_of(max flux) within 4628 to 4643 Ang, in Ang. 4635.47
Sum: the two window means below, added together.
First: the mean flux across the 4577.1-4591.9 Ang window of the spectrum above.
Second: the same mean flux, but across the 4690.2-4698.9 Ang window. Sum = 17.7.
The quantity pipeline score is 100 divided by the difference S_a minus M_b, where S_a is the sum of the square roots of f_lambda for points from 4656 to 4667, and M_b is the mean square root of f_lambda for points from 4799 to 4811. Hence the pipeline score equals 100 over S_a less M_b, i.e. 8.2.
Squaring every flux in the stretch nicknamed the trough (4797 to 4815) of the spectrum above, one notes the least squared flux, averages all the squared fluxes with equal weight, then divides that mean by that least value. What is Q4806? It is 1.07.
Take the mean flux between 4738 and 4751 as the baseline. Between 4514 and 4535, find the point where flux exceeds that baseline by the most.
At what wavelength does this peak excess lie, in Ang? 4523.70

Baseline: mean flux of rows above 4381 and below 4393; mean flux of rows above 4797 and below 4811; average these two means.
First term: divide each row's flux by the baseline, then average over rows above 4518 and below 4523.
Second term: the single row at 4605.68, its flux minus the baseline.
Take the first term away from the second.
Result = -1.4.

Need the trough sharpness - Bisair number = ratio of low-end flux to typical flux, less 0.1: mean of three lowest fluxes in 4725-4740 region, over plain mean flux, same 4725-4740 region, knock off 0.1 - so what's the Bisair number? 0.847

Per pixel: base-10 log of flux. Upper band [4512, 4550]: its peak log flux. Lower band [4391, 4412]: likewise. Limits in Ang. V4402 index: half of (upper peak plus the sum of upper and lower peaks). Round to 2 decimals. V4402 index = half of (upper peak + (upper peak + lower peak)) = 1.55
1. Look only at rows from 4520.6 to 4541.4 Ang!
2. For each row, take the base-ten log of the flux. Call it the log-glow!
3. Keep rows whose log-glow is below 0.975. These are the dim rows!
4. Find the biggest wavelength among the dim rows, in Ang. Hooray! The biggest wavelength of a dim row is 4540.40 Ang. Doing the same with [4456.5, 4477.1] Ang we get 4476.04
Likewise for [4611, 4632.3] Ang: 4631.21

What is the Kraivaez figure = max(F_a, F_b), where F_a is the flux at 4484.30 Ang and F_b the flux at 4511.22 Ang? 9.1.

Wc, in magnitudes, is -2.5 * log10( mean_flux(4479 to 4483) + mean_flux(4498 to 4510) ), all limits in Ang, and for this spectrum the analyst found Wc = -3.13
